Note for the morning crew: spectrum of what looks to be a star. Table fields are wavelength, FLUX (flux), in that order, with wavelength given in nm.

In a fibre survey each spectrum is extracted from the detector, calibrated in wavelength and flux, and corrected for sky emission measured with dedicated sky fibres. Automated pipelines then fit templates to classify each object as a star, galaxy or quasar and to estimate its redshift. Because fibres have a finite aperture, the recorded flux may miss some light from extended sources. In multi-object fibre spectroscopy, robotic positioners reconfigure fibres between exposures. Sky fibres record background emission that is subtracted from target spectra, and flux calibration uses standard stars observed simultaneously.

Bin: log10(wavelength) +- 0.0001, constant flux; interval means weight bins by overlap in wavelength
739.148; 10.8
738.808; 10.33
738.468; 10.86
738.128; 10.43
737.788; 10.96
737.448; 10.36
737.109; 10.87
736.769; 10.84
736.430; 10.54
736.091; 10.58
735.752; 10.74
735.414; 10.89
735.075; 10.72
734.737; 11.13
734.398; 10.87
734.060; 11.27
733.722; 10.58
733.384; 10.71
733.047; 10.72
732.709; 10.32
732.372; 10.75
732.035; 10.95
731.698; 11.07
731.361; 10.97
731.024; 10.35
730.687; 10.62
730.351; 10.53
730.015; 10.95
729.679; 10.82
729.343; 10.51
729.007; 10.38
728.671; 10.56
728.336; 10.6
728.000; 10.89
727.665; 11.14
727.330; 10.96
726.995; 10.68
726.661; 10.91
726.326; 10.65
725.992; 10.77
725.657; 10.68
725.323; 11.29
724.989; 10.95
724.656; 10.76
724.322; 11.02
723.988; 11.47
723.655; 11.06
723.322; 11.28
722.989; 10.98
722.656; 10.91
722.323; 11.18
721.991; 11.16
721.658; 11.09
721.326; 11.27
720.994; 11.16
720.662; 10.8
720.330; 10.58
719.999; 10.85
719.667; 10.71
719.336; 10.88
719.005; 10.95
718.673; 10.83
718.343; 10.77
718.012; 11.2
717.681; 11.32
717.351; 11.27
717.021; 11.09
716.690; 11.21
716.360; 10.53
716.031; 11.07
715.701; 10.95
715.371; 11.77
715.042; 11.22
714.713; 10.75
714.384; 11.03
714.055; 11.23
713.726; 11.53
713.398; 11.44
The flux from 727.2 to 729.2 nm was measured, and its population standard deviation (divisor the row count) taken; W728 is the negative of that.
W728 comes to -0.26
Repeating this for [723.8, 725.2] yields -0.26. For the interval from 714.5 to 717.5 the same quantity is -0.33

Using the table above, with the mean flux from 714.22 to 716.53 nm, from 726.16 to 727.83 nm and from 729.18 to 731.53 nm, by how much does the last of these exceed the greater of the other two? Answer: -0.37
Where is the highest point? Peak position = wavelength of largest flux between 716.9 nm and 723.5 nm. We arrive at 717.681 nm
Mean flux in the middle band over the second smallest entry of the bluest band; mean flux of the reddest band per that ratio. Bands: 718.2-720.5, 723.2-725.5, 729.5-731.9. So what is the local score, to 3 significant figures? 10.4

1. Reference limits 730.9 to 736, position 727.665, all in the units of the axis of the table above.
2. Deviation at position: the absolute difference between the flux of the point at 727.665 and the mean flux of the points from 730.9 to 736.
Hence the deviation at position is 0.34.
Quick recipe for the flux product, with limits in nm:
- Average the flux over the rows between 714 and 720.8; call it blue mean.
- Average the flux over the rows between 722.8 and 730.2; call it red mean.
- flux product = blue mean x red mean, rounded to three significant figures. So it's 120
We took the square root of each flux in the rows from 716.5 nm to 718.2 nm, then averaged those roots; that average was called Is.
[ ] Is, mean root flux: 3.35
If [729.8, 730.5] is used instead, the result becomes 3.28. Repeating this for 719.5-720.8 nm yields 3.28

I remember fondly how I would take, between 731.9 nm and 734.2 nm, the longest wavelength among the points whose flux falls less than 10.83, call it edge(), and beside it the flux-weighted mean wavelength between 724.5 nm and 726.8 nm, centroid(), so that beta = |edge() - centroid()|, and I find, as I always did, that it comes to 8.07 nm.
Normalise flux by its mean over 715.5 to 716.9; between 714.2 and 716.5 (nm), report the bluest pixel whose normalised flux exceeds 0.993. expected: 714.384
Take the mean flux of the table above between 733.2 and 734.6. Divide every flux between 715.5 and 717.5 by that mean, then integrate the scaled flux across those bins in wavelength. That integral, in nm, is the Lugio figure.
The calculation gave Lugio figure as 2.0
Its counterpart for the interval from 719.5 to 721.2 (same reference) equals 1.7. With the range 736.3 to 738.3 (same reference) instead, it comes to 2.0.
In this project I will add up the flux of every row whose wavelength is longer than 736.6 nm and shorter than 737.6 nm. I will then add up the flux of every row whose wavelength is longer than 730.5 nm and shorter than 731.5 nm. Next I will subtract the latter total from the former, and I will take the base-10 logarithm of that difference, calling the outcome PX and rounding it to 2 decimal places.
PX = -0.89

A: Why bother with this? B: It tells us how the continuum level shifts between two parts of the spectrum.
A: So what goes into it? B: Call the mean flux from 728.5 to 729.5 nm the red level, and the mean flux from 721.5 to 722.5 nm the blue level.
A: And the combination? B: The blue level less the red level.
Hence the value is 0.7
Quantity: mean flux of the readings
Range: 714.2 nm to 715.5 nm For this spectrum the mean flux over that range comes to 11.2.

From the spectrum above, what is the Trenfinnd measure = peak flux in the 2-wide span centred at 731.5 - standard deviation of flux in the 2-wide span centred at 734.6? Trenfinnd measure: 10.8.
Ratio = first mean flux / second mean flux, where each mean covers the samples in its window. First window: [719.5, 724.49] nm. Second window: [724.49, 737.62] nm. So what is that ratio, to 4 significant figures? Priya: 1.025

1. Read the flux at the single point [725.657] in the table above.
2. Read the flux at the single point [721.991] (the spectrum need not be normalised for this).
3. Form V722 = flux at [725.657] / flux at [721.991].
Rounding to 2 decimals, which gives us 0.96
